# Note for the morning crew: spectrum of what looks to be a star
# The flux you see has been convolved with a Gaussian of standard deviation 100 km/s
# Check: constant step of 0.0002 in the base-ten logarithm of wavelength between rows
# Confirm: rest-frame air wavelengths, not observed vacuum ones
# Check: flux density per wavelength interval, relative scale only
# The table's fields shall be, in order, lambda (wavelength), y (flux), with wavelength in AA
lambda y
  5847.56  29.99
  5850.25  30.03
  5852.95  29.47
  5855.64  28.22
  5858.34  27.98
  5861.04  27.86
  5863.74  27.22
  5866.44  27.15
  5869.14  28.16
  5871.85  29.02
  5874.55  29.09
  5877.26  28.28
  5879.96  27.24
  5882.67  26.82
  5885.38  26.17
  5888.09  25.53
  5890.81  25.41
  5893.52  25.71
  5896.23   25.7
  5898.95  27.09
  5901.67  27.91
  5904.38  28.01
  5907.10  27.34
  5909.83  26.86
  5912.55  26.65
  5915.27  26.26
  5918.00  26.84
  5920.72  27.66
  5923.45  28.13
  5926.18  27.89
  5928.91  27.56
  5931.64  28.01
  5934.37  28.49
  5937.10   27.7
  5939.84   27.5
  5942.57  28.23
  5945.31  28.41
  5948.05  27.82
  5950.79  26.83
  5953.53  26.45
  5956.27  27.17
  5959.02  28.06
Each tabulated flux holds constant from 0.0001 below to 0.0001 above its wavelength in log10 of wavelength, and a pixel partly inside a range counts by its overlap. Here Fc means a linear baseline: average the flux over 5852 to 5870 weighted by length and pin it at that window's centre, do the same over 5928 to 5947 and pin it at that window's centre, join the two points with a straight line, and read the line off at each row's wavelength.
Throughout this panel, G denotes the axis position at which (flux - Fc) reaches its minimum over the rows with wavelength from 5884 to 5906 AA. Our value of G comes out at 5890.81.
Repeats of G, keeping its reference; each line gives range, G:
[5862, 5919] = 5890.81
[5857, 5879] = 5866.44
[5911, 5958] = 5915.27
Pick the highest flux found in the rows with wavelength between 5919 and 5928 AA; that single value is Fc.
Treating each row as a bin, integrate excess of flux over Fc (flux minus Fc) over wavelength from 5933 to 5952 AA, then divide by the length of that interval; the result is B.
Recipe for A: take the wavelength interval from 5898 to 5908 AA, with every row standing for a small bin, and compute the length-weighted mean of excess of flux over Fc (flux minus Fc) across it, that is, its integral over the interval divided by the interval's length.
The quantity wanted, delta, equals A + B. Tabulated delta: -0.8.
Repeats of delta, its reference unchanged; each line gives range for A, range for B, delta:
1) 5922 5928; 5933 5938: -0.2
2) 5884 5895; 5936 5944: -2.7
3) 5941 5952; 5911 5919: -1.9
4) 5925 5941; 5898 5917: -1.2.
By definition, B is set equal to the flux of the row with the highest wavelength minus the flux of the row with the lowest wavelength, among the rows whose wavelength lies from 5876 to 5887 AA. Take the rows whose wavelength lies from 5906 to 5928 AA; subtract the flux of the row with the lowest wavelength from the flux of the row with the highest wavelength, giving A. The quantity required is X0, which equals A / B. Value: -0.3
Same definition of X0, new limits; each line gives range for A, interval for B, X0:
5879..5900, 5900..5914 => 0.1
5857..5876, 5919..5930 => -11.1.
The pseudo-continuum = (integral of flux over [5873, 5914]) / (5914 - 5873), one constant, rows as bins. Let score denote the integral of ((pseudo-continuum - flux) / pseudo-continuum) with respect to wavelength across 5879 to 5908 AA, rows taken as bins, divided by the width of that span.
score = 0.0119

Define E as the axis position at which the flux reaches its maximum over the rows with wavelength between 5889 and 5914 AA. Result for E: 5904.38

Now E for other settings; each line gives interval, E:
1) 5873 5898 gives 5874.55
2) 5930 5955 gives 5934.37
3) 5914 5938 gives 5934.37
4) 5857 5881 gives 5874.55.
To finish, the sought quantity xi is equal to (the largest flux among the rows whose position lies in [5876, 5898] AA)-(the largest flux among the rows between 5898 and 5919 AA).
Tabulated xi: 0.3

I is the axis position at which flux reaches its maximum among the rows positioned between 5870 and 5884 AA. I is 5874.55 AA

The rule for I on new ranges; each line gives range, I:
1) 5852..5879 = 5852.95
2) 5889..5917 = 5904.38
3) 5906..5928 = 5923.45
